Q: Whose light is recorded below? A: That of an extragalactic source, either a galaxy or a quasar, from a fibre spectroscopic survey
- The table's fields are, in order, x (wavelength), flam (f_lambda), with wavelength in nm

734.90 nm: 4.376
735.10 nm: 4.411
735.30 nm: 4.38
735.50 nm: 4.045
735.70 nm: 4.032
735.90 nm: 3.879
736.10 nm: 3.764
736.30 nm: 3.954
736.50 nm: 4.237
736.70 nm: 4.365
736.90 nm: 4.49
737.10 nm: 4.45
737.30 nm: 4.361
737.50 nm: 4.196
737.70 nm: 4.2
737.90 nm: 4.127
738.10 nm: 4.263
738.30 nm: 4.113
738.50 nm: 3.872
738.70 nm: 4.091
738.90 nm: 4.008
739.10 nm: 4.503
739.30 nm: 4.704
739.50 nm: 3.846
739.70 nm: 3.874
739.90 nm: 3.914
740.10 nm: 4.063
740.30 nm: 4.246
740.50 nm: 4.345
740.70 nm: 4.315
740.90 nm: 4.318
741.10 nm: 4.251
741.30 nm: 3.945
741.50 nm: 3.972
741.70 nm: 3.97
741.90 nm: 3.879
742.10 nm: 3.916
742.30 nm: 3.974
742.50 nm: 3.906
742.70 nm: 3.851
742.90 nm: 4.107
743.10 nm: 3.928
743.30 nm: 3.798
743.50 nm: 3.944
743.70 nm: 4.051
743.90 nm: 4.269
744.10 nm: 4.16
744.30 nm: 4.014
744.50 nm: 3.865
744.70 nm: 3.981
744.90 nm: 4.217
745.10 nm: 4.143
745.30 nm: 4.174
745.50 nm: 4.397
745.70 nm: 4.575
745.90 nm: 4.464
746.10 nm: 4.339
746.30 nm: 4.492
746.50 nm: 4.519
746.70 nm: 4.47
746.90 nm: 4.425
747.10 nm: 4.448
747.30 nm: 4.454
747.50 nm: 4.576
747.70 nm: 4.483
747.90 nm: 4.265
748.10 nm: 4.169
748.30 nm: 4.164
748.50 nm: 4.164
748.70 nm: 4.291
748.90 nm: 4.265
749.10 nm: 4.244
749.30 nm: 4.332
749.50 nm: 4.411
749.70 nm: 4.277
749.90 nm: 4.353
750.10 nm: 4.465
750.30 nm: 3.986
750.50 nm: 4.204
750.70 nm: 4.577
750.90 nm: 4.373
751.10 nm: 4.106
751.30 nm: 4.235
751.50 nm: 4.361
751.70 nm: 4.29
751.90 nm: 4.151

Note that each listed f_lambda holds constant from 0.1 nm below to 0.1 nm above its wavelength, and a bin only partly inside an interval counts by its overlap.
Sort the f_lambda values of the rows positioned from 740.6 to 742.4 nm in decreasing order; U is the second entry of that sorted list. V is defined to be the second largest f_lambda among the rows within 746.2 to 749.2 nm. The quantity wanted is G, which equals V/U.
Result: 1.05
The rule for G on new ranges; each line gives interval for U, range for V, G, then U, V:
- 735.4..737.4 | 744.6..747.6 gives 1.03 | 4.45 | 4.575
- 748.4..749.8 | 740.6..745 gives 1.00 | 4.332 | 4.315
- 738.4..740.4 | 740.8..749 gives 1.02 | 4.503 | 4.575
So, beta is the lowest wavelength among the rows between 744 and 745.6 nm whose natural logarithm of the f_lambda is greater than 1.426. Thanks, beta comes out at 744.90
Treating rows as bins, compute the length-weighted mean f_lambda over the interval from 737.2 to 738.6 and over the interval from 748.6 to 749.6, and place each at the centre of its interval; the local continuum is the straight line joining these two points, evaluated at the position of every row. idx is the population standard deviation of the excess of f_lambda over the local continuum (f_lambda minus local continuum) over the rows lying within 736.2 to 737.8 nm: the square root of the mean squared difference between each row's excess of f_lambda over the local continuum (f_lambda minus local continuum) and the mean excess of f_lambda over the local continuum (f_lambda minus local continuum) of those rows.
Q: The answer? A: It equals 0.16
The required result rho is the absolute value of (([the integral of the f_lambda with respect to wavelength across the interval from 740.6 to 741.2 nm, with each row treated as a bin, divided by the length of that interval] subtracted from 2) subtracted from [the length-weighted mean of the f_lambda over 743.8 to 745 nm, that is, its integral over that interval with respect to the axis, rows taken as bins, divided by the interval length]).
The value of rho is 6.4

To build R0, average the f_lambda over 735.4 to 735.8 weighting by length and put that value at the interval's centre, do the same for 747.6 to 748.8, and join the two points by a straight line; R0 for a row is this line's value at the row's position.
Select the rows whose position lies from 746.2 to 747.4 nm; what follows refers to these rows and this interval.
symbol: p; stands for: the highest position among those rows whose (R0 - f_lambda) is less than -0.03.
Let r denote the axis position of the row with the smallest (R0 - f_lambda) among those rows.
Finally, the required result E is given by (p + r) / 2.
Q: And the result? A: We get 746.90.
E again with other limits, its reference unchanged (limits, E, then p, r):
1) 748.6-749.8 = 749.50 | 749.50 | 749.50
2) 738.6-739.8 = 739.30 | 739.30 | 739.30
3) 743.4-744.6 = 743.90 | 743.90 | 743.90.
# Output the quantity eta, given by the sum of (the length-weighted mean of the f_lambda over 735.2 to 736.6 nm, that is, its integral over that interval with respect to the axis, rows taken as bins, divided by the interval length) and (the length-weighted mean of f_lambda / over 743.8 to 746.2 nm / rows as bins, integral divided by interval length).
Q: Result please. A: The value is 8.26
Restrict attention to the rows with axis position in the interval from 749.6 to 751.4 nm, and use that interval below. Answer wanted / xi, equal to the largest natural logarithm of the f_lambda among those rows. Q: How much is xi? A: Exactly 1.52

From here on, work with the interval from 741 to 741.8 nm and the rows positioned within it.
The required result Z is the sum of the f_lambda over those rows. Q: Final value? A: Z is 16.1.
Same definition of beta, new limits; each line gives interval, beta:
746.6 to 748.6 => 746.70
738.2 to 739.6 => 739.10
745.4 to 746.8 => 745.50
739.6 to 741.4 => 740.30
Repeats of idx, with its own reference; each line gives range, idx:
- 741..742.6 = 0.11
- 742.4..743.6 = 0.10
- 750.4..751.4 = 0.16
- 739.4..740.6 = 0.19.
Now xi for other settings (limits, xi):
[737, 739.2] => 1.50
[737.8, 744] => 1.55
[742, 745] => 1.45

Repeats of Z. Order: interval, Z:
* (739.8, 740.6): 16.6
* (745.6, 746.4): 17.9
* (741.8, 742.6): 15.7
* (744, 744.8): 16.0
